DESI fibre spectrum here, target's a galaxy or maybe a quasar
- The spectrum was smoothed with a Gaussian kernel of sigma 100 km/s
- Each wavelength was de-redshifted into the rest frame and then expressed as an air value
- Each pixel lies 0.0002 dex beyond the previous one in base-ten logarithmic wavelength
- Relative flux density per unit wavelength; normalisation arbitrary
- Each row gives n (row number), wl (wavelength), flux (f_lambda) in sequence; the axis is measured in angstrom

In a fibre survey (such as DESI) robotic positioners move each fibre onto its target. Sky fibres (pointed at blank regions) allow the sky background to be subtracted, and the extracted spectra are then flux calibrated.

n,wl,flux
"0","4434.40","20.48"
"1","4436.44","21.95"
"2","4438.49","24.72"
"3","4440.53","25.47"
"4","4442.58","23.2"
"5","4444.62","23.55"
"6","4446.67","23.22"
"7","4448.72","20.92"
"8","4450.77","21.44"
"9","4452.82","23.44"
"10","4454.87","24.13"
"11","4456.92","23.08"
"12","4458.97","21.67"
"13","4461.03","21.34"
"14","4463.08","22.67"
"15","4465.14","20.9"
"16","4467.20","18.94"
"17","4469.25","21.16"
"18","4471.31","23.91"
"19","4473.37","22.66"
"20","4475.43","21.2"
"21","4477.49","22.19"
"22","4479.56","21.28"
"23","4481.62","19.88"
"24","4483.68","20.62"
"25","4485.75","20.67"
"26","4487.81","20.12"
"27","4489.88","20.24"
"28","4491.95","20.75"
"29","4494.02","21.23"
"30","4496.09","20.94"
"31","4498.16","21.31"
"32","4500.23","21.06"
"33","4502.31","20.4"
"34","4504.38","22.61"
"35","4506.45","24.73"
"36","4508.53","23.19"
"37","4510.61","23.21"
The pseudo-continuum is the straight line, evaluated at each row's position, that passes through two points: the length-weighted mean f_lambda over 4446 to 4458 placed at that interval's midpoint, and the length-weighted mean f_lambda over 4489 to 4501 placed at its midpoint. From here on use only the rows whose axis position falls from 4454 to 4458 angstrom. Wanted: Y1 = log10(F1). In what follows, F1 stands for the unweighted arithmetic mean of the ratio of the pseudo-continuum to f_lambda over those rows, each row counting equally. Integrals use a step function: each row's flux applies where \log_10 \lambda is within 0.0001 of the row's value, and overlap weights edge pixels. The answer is -0.020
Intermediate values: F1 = 0.95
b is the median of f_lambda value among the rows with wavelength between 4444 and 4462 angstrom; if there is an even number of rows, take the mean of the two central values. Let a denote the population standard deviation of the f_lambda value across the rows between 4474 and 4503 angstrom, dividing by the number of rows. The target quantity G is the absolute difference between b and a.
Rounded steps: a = 0.58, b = 23.1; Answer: 22.5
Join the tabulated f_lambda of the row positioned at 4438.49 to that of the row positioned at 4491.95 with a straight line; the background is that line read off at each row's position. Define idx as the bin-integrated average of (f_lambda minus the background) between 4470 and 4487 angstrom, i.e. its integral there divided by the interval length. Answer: -0.2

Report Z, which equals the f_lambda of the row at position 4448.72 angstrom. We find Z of 20.92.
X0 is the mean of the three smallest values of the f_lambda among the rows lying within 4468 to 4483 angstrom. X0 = 20.7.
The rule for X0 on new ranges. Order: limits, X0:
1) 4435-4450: 22.0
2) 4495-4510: 20.8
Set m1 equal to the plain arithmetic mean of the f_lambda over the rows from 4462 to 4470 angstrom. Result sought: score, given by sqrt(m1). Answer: 4.57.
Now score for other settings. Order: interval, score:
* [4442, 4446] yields 4.83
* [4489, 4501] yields 4.57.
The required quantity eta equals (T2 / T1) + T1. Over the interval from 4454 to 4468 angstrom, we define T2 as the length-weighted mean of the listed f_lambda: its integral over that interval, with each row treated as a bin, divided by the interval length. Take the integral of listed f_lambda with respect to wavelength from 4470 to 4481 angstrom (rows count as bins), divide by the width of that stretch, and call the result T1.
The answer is 23.1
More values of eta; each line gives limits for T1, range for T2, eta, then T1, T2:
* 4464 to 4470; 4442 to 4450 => 21.5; 20.3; 22.7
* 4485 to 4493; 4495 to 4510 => 21.5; 20.4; 22.1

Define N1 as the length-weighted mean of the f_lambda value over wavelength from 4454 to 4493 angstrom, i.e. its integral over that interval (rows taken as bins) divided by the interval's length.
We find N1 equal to 21.4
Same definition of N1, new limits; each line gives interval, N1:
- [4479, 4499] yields 20.7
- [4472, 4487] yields 21.3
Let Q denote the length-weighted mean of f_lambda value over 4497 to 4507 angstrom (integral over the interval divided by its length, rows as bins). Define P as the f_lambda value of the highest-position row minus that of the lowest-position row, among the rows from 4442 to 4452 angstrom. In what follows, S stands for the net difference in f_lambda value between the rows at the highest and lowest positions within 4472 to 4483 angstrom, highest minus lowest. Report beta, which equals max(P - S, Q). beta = 21.9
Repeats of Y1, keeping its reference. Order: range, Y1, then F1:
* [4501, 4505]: -0.018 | 0.96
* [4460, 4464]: 0.006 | 1.01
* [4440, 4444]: -0.021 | 0.95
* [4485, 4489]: 0.018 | 1.04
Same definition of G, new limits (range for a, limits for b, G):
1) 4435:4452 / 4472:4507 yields 19.6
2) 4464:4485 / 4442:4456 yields 21.9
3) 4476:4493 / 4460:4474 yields 20.7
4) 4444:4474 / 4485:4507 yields 19.6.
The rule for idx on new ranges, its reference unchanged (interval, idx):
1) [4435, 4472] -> -1.1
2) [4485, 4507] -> 0.8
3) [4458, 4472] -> -1.3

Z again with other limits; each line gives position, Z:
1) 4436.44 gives 21.95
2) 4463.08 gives 22.67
